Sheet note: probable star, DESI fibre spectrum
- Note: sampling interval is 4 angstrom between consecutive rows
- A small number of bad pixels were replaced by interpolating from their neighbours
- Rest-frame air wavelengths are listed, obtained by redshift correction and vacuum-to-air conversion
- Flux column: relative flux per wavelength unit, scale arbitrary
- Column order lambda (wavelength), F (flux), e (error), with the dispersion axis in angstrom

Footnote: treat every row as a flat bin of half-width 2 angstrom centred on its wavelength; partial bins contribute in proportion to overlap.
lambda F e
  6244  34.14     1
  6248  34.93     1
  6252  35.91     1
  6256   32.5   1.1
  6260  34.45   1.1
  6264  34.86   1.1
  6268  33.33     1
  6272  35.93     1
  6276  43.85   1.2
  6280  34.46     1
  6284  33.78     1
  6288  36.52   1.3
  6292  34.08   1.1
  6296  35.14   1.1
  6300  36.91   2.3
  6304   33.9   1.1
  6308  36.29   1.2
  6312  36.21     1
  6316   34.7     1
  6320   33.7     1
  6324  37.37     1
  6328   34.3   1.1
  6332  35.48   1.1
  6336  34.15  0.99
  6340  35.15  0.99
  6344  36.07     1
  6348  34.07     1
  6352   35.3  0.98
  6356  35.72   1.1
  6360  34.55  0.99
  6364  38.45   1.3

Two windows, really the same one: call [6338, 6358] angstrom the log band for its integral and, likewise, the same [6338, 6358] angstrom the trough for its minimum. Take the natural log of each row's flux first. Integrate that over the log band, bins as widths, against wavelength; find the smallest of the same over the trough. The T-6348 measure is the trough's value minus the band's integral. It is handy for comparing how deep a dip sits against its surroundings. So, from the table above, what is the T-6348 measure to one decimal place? -67.7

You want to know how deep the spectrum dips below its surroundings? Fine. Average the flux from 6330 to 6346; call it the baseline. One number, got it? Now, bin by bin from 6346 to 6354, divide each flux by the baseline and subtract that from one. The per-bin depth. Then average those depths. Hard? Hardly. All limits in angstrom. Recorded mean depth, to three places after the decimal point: 0.015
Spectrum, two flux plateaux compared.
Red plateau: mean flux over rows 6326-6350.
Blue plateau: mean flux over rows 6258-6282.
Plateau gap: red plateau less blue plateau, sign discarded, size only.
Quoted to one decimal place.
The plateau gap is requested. 1.3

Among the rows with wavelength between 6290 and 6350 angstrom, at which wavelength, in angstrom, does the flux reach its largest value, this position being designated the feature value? 6324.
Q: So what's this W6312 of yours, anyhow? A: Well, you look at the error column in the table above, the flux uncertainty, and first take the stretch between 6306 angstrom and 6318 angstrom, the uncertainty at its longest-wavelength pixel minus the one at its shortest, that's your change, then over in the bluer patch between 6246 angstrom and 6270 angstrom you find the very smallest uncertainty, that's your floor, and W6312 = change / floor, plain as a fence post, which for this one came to -0.20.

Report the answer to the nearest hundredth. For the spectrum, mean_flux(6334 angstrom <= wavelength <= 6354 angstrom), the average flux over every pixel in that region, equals 34.95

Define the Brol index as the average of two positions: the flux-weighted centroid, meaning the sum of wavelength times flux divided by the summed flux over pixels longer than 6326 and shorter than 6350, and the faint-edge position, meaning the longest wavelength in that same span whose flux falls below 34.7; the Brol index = 6343.0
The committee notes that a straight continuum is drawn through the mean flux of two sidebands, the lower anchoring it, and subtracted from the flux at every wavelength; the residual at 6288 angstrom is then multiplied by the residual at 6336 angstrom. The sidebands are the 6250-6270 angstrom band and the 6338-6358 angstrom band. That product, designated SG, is -1.9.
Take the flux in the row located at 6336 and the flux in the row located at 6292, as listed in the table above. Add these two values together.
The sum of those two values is 68.2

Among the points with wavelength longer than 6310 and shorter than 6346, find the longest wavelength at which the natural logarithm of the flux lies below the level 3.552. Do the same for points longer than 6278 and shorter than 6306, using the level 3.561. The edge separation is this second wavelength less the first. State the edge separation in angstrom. -32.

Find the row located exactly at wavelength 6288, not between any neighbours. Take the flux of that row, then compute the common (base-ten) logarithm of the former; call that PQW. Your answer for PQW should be 1.56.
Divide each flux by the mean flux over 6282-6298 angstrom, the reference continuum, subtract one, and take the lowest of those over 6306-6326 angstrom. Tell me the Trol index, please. -0.034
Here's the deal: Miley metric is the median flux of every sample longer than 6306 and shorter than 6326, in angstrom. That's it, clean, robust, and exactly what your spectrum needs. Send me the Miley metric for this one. 36.2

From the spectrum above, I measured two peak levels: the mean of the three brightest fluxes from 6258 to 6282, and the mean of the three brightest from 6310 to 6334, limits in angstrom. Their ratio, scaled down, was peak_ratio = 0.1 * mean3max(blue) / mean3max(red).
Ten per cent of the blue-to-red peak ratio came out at 0.105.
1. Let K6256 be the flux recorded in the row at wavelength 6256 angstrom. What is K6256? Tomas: 32.5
